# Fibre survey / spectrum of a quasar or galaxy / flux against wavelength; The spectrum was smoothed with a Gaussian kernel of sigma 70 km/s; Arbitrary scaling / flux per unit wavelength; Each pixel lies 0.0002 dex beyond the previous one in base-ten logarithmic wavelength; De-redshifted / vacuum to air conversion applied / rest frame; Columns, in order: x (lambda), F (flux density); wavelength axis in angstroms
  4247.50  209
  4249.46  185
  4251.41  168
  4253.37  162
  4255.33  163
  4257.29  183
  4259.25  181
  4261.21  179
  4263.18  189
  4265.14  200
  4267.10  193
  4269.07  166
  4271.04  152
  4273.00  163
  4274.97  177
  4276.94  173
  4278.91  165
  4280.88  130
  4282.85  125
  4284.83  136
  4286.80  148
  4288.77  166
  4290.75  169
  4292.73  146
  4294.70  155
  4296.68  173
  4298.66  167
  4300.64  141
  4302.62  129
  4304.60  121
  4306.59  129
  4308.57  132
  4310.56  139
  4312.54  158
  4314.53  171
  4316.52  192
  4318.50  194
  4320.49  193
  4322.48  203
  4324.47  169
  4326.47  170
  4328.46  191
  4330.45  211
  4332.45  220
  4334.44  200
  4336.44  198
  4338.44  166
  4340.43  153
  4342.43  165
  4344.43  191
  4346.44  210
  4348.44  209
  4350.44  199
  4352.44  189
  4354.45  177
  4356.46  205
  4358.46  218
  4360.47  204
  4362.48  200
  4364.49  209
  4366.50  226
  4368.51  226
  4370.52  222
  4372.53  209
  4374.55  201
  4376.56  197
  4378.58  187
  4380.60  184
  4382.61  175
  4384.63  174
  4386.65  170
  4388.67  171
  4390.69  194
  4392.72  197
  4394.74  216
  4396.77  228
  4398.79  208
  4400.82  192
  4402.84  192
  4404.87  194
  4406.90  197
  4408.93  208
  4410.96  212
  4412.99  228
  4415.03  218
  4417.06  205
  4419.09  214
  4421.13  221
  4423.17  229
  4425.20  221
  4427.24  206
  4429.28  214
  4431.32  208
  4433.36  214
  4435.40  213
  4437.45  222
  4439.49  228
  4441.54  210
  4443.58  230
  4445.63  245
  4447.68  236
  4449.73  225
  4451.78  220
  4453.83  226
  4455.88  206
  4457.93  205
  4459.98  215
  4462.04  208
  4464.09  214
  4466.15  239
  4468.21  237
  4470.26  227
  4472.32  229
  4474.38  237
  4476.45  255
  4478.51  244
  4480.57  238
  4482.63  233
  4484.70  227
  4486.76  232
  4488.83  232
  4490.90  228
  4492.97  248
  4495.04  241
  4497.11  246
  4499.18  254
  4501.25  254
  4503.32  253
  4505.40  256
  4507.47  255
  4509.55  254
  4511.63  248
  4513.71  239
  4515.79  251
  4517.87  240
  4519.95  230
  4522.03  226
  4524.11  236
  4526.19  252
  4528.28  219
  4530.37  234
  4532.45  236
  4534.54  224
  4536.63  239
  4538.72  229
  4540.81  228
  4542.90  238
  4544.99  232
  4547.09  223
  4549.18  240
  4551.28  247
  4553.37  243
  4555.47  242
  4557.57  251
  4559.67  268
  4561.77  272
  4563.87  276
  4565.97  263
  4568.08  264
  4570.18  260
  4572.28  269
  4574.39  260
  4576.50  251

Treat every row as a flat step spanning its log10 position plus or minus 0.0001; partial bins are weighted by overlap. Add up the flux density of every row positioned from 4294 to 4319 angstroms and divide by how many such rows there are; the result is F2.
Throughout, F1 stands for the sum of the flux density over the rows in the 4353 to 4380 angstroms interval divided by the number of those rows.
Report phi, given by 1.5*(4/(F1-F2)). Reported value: 0.1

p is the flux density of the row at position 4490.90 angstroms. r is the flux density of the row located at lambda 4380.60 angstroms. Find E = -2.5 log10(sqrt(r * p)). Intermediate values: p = 228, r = 184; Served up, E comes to -5.778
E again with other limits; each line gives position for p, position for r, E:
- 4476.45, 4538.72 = -5.958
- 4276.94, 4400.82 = -5.652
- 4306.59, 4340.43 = -5.369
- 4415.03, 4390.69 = -5.783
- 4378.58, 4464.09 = -5.753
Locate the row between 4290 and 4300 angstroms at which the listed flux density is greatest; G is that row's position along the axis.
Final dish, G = 4296.68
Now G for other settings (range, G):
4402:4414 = 4412.99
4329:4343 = 4332.45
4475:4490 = 4476.45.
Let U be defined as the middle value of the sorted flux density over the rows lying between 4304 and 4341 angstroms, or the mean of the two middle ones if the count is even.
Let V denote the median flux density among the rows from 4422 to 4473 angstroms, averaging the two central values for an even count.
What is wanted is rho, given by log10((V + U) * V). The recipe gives 4.94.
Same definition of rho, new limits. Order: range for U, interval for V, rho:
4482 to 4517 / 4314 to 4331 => 4.93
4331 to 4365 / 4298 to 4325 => 4.77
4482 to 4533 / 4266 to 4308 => 4.79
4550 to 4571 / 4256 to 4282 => 4.89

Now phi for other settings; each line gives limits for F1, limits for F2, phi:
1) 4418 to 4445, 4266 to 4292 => 0.1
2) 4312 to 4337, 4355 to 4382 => -0.4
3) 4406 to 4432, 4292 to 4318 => 0.1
